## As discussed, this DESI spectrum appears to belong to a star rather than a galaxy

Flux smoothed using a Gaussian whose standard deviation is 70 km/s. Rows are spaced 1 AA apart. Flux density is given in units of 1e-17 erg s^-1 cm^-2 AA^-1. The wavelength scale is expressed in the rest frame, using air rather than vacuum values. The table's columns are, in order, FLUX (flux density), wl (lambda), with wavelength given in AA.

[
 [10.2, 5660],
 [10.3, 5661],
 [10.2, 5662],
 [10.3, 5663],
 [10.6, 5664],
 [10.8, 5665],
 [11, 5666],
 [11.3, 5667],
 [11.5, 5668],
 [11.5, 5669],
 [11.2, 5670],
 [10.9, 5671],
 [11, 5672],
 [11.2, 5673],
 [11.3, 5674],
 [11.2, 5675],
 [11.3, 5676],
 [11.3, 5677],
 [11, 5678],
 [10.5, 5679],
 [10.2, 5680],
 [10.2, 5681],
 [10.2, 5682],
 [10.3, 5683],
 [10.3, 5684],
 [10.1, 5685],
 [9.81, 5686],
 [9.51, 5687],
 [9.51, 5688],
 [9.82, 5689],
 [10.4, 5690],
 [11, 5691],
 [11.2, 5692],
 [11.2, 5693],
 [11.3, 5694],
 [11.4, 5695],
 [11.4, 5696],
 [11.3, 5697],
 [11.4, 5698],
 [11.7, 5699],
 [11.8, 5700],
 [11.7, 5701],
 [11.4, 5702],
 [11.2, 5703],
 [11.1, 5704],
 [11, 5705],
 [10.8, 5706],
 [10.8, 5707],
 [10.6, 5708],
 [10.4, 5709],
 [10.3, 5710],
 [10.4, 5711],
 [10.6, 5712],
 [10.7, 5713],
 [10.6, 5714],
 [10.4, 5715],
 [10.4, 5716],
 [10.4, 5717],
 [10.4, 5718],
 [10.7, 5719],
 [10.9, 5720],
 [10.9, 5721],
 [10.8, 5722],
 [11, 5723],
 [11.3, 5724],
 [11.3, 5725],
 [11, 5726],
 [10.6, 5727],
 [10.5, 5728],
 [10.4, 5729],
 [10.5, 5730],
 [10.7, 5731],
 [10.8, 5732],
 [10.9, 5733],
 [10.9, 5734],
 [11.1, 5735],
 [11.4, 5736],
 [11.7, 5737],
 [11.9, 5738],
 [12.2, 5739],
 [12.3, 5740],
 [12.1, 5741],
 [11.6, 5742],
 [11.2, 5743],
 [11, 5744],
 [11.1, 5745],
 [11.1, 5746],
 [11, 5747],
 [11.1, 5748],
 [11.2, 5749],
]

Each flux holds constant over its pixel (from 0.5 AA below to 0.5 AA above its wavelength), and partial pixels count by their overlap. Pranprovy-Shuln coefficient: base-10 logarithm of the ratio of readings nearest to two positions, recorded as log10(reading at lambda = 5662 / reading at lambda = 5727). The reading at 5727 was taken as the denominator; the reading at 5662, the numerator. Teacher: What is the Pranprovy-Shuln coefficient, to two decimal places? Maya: -0.02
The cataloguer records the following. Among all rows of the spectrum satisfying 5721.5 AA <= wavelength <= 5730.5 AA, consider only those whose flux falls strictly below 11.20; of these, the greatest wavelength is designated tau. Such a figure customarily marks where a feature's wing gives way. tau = 5730 AA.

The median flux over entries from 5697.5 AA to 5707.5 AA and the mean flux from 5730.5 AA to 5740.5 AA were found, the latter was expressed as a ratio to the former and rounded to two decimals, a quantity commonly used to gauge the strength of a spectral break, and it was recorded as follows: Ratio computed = 1.01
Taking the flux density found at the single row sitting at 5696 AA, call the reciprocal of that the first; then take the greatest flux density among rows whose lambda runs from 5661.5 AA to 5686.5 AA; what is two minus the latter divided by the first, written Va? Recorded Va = -129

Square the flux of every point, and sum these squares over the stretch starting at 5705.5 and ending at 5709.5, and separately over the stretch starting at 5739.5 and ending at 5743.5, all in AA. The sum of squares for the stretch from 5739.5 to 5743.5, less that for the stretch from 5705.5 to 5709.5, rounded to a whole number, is 104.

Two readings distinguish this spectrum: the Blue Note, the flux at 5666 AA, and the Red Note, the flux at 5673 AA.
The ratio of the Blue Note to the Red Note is 0.98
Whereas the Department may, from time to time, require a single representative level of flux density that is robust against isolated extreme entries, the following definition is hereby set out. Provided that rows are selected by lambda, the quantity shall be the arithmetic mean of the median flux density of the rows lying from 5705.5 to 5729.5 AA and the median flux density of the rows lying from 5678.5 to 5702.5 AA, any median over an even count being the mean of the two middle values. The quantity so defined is 10.7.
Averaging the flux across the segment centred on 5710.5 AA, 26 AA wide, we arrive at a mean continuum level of 10.86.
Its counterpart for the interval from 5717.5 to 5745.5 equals 11.11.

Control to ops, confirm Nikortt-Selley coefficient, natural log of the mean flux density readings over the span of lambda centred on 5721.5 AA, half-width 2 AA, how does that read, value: 2.39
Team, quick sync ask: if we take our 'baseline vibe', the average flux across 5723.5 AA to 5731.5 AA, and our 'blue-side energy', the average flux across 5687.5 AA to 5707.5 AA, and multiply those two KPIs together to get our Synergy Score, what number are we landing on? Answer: 119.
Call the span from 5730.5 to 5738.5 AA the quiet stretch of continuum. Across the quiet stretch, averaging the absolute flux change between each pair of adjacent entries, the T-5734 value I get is 0.17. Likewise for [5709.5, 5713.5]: 0.13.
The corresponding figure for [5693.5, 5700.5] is 0.12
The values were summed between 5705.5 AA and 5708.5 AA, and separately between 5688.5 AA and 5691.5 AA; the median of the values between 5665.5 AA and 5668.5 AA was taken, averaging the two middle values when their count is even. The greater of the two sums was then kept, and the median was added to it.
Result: 43.5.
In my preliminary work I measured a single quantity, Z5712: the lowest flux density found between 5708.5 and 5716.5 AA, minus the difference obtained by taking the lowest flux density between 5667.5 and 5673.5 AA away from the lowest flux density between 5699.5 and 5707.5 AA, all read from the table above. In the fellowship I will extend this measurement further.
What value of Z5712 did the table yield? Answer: 10.4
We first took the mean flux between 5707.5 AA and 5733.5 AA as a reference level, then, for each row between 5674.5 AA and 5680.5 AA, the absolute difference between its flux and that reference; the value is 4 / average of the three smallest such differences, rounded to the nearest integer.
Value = 12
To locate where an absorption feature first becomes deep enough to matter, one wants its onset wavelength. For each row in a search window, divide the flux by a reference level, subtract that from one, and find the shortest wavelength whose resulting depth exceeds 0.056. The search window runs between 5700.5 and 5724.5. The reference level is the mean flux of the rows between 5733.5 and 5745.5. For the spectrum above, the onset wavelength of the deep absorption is 5706 AA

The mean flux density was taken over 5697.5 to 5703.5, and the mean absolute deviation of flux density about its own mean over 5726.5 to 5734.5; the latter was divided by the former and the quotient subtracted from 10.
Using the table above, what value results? 9.99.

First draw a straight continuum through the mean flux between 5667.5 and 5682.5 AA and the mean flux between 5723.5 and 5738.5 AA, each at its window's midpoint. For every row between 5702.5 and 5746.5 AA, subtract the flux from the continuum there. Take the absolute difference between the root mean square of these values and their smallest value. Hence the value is 1.8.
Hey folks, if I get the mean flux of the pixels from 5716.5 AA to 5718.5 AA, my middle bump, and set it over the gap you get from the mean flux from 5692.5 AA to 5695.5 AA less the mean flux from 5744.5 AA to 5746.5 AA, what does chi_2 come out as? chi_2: 52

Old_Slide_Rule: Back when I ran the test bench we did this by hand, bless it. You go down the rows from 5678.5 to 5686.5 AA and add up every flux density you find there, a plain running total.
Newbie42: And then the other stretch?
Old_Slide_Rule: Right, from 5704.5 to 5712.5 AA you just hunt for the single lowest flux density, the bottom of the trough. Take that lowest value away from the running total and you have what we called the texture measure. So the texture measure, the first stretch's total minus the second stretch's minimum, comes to 71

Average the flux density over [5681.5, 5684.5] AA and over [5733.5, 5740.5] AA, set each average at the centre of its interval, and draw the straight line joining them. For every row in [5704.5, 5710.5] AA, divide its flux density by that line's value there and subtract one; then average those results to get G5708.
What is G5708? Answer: -0.02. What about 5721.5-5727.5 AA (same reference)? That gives -0.03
